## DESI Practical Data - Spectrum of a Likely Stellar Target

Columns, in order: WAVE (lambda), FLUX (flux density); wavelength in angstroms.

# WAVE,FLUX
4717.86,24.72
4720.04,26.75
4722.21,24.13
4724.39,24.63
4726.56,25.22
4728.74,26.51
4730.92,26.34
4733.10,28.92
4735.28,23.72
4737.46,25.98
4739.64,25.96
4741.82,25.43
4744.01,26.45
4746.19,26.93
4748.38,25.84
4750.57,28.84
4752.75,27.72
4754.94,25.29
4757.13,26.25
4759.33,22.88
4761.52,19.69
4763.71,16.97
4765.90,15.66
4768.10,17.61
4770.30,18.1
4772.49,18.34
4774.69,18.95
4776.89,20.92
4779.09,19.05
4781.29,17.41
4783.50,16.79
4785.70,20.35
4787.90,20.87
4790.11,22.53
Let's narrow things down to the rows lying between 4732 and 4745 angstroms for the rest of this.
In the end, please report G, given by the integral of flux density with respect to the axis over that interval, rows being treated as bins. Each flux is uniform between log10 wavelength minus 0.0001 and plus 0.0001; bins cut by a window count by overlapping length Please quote 339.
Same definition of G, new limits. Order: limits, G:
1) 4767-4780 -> 245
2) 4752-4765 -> 298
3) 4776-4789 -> 250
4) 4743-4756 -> 349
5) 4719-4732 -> 333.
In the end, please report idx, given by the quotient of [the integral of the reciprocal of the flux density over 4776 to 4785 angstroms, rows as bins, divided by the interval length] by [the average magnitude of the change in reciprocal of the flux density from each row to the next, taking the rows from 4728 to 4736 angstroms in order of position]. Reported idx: 15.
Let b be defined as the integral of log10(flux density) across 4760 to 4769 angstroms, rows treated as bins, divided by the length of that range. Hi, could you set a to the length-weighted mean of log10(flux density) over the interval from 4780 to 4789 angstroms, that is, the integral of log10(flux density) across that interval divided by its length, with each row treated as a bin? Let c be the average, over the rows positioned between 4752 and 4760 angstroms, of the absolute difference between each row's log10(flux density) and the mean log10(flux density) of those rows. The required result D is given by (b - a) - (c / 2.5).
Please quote -0.04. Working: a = 1.27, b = 1.25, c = 0.025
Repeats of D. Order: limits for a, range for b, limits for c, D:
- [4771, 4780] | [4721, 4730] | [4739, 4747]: 0.11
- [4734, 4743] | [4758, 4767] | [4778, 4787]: -0.14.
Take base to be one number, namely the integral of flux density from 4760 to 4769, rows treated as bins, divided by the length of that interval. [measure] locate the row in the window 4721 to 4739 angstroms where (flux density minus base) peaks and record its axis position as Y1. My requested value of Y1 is 4733.10 angstroms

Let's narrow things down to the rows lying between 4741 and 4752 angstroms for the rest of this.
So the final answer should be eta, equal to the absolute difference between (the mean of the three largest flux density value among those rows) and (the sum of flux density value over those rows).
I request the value 106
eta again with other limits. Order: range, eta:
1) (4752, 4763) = 95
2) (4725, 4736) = 103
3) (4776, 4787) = 74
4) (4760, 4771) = 70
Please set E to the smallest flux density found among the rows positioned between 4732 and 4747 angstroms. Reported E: 23.72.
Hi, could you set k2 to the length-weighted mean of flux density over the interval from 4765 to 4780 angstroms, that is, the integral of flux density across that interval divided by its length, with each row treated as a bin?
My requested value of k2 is 18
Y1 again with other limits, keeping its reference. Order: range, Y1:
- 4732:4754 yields 4733.10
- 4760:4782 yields 4776.89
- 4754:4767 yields 4757.13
